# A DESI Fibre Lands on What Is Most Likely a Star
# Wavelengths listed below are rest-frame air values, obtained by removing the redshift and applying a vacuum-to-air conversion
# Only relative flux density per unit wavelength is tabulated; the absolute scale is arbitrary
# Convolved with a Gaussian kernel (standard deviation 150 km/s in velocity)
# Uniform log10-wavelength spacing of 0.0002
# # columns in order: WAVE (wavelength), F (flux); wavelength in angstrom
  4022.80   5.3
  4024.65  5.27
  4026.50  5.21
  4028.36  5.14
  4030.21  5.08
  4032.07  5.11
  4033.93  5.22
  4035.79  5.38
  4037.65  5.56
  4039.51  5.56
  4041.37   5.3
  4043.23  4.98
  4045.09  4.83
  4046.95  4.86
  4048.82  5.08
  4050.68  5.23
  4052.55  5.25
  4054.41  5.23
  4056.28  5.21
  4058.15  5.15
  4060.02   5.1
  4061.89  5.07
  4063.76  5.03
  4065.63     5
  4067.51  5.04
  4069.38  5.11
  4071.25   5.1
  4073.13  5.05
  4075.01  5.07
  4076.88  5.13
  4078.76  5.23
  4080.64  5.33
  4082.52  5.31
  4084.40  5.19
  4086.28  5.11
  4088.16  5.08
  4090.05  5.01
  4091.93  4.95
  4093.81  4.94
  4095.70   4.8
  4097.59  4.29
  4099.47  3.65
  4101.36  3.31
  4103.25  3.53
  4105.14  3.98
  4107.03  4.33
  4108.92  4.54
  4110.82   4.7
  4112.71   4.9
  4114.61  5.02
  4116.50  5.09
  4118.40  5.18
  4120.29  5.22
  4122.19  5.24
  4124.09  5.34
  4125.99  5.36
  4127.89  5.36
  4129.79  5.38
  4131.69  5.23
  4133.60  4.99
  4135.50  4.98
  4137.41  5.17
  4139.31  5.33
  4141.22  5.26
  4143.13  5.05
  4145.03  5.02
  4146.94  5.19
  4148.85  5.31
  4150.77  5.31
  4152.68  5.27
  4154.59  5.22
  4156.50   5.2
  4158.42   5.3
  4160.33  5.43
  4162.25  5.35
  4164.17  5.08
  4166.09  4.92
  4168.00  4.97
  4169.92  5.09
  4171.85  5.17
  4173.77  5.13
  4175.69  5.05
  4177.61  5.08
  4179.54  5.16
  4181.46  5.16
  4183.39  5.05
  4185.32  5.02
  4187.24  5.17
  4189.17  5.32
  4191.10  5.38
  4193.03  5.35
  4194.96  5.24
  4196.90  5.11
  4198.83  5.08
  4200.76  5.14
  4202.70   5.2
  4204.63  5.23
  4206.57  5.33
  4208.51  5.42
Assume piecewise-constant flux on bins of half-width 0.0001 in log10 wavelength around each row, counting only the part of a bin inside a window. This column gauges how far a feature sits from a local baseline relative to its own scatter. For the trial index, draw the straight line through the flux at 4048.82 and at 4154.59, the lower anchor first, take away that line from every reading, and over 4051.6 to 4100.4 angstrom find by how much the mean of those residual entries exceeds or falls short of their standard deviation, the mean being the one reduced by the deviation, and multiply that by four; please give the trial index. -2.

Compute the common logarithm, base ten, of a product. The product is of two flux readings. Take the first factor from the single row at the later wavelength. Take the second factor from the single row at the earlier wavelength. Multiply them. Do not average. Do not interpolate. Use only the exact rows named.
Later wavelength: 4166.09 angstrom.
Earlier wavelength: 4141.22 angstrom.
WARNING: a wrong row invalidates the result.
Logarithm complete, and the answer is 1.41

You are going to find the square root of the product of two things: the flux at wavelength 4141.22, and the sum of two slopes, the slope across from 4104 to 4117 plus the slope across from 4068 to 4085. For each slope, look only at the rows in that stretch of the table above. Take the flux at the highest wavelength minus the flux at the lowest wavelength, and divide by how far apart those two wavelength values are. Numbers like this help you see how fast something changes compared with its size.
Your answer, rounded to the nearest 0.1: 0.7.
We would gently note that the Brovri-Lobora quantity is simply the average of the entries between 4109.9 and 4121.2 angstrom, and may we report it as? 5.02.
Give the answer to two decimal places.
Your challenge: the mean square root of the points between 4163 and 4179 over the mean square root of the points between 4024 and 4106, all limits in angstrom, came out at 1.01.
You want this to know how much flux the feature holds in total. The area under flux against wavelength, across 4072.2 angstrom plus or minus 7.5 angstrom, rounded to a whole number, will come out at 76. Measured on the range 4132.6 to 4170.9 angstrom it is 198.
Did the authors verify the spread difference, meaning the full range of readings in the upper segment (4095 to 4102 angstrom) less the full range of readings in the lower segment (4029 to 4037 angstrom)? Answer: 1.2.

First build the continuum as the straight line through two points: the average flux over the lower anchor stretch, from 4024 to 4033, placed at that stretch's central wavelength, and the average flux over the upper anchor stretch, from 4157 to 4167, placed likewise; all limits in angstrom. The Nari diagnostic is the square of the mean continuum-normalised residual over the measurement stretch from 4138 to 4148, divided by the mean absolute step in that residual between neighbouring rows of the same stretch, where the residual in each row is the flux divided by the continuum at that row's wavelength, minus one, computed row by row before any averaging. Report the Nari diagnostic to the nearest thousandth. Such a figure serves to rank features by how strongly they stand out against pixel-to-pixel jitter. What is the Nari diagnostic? 0.002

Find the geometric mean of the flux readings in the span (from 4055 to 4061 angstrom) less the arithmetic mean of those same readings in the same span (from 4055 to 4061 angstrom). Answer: 0.000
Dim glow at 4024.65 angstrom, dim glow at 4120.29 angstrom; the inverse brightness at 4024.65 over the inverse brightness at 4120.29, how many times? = 0.99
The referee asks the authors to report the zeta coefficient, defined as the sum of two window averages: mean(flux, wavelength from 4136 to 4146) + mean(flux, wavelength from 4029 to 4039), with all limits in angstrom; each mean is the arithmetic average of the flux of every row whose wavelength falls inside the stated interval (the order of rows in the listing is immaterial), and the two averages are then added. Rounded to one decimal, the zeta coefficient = 10.4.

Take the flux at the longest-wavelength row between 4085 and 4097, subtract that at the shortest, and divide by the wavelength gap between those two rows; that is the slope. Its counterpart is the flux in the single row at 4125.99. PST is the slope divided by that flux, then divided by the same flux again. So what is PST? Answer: -0.0011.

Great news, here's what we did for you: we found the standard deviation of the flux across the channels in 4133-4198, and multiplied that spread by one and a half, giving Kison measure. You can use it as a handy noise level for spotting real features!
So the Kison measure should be 0.20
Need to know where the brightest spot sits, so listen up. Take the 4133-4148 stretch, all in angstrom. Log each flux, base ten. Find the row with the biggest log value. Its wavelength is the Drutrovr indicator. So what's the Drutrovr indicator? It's 4139.31 angstrom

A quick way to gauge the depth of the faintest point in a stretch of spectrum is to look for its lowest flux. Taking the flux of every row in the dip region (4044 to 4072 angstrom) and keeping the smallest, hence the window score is 4.83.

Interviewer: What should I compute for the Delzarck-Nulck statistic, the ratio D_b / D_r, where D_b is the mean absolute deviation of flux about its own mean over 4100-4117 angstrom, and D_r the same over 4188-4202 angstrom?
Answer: 5.0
